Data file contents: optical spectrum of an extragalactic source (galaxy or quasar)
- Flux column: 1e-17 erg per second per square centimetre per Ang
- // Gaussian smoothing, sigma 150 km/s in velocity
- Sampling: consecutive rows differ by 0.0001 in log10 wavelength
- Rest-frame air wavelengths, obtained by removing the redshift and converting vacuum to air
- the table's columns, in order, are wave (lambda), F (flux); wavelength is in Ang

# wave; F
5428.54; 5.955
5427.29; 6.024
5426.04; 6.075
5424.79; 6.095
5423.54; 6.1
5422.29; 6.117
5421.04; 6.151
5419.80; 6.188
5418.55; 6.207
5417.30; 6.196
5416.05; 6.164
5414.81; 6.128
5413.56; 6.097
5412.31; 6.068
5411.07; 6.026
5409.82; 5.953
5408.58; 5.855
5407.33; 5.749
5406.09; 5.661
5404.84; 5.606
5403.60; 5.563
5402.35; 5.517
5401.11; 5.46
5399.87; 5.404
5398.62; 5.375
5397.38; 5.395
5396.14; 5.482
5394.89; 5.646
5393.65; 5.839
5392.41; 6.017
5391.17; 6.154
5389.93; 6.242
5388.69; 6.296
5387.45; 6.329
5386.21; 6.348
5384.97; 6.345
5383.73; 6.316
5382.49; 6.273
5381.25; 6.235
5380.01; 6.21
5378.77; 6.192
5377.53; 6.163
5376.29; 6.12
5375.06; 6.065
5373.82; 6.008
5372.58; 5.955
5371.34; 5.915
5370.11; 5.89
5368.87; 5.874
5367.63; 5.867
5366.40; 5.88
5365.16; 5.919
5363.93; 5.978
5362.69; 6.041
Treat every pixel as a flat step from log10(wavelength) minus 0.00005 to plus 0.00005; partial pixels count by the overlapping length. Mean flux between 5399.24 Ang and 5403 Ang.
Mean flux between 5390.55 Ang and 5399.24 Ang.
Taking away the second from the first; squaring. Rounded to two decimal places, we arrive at 0.06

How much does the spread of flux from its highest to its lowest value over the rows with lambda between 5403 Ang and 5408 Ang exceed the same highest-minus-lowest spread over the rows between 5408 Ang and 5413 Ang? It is -0.03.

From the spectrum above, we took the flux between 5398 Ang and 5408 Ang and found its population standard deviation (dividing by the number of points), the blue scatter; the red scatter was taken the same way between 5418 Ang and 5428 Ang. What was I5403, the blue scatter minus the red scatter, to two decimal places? 0.06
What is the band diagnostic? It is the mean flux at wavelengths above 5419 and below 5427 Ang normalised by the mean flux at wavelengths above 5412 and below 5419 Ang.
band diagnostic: 1.00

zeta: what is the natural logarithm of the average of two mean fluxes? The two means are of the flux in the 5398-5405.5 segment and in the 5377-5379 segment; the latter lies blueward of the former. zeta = 1.76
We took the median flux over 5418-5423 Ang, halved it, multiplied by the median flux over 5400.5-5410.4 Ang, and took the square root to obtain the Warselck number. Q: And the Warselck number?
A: 4.17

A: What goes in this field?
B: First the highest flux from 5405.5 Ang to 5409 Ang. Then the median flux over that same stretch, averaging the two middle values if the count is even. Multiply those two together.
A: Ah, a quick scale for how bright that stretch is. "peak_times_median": 33.7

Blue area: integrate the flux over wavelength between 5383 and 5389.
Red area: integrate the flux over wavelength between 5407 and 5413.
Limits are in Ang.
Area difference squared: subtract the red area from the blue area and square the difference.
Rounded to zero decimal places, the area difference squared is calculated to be 5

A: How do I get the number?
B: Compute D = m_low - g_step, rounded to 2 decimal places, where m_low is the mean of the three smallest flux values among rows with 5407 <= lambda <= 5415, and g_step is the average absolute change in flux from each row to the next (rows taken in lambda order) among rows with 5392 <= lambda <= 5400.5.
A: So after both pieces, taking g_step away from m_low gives 5.74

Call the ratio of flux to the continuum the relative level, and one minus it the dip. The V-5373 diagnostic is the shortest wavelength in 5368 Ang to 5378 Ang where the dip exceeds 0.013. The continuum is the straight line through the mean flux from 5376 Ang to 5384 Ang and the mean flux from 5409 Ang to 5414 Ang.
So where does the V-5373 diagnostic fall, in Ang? 5368.87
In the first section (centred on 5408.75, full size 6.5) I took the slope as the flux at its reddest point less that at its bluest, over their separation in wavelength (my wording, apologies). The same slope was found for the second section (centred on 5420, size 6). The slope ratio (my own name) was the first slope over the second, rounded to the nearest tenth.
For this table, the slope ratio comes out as -4.6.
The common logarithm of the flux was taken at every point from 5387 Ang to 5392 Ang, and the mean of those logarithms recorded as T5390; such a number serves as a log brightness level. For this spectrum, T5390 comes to 0.796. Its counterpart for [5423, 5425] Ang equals 0.785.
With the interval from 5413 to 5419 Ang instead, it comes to 0.789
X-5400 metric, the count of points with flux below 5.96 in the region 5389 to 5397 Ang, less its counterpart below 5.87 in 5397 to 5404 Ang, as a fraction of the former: -1.0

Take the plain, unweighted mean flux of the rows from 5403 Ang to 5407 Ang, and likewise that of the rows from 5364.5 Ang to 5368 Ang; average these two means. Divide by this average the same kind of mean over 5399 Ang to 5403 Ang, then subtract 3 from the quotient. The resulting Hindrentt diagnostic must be -2.05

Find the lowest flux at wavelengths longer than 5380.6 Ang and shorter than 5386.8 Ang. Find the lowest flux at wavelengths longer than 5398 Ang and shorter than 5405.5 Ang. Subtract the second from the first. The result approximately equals 0.86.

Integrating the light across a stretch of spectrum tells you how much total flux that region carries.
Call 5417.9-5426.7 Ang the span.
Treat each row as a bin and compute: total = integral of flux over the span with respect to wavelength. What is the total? 54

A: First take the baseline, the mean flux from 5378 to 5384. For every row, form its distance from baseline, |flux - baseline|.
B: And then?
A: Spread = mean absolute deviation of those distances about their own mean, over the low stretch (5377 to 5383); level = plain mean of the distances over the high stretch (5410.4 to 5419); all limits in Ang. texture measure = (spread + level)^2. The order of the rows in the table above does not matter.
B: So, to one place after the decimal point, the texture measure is 0.0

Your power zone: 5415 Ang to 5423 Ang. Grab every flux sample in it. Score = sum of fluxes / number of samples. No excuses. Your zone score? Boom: 6.17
